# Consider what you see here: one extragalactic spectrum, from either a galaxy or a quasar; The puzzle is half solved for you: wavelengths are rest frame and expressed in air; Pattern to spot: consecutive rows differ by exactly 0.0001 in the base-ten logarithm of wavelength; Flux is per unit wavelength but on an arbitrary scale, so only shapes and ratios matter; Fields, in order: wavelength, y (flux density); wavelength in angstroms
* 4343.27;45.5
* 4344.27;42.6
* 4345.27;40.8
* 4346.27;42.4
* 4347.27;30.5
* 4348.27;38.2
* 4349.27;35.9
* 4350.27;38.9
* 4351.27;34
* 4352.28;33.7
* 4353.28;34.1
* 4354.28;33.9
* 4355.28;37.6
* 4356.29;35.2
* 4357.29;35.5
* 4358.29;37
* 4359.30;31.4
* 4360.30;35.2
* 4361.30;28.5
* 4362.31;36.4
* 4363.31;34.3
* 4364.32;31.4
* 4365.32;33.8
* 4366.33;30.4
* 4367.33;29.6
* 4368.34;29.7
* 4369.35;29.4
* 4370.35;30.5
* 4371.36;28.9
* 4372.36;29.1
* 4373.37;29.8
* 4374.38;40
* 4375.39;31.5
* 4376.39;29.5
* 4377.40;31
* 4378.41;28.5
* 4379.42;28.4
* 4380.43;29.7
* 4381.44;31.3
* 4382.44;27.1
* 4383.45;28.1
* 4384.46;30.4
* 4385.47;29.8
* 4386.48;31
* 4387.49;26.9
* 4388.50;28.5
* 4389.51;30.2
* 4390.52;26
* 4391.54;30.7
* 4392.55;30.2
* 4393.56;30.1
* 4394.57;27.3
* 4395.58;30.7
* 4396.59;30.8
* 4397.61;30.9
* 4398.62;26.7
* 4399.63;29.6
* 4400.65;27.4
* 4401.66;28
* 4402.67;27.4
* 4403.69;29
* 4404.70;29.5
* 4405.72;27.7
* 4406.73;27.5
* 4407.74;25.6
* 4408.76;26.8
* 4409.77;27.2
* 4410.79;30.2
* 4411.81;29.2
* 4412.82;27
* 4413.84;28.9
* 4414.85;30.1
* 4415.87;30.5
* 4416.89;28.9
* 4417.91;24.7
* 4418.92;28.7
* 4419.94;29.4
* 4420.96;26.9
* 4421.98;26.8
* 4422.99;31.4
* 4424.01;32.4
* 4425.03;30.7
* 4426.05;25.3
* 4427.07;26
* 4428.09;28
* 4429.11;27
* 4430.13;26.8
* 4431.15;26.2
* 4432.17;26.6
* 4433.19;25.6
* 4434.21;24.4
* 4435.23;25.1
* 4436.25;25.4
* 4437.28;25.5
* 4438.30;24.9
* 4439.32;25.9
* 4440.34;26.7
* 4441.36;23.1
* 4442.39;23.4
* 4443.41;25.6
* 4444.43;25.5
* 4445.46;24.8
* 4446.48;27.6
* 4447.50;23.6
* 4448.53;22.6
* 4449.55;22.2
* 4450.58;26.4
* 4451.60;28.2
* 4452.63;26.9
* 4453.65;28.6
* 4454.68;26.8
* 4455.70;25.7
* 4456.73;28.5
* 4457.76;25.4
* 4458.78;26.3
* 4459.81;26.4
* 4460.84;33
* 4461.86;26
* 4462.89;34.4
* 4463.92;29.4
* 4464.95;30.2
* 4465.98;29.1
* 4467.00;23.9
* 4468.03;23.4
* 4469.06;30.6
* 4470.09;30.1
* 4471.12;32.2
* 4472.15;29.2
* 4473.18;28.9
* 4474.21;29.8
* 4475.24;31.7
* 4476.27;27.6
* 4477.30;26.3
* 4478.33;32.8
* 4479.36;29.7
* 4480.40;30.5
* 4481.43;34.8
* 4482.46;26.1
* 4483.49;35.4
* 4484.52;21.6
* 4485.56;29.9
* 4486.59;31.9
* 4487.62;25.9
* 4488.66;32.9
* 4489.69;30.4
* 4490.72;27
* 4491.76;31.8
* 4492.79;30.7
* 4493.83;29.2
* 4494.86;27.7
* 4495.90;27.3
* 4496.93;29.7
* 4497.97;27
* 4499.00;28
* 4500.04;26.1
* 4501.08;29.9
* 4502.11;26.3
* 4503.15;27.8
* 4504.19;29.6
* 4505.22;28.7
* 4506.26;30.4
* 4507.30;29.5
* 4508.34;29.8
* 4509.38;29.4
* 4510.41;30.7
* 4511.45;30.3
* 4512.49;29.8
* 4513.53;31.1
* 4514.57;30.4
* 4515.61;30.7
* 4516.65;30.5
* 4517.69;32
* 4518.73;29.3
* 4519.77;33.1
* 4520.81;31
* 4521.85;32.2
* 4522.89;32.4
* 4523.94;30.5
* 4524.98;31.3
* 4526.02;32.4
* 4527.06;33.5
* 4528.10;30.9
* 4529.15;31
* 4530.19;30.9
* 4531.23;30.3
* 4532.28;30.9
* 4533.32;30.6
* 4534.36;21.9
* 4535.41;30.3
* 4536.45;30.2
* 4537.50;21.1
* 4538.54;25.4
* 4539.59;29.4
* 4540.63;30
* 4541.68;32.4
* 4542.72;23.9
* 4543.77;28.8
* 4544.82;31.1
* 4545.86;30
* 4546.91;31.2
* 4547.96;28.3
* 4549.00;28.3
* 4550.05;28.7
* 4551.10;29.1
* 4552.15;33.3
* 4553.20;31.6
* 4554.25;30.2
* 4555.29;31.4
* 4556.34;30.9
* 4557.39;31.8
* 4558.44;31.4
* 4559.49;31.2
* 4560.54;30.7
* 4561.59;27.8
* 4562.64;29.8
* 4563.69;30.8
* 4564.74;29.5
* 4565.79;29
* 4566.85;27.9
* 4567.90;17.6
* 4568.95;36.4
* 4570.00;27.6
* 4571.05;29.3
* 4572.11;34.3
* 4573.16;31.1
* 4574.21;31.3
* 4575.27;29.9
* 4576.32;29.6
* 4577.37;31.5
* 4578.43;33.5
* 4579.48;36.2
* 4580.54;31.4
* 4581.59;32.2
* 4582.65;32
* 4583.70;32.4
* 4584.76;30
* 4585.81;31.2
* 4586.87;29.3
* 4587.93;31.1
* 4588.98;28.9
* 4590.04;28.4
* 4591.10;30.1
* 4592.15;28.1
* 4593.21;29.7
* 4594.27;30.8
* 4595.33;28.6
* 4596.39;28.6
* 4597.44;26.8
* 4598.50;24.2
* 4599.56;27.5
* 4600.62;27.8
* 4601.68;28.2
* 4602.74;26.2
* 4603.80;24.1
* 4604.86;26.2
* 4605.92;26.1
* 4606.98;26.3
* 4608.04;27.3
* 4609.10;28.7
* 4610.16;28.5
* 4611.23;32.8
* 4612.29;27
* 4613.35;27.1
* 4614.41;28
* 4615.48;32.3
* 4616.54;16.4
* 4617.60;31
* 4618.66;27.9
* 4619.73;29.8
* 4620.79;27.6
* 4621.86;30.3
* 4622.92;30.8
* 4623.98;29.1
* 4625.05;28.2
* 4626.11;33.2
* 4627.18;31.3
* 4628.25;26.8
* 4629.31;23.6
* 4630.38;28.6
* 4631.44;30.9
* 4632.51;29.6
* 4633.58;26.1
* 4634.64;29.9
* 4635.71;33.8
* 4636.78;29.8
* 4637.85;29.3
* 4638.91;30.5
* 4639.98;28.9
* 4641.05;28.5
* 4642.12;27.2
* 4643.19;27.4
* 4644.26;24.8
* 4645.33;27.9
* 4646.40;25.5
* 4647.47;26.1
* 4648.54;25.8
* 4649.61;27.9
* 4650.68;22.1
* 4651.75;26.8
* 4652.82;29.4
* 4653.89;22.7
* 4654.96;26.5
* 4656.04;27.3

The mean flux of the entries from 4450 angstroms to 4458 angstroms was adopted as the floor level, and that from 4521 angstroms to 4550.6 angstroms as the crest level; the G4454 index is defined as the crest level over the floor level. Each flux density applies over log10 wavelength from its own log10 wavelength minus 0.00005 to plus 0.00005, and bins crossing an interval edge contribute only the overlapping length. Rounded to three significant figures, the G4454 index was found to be 1.09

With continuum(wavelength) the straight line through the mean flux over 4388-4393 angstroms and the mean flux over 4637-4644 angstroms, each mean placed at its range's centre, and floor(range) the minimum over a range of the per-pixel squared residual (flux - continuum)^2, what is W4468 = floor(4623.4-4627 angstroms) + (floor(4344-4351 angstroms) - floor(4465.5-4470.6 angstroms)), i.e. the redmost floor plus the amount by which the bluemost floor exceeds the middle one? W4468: 1.9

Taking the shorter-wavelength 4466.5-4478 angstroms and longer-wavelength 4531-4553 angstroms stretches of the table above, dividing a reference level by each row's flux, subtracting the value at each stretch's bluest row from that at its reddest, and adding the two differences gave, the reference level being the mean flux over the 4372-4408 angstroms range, -0.20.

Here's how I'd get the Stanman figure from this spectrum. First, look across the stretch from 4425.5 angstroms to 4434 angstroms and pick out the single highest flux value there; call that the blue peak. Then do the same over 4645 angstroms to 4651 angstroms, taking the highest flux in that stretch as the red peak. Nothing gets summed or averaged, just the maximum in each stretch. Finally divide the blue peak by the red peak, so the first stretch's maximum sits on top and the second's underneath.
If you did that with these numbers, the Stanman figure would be 1.004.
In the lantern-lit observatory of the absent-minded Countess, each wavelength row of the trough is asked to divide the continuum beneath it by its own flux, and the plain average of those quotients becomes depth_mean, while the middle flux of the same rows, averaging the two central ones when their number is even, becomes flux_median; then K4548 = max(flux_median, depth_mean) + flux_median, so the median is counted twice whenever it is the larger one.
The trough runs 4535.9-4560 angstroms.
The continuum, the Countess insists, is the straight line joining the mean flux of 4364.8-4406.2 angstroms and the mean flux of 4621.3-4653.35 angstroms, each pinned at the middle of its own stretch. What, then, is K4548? 60.4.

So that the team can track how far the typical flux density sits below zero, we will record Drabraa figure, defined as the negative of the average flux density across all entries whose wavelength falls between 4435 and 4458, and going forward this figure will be -26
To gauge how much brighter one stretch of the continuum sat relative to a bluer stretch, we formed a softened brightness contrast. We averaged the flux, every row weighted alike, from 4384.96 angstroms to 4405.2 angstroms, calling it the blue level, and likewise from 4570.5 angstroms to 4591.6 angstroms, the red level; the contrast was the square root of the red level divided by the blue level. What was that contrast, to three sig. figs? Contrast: 1.04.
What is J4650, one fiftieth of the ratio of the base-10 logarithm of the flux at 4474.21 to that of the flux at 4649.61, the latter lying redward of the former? 0.0204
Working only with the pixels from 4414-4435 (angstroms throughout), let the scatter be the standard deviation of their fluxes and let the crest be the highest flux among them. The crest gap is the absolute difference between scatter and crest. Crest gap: 30.1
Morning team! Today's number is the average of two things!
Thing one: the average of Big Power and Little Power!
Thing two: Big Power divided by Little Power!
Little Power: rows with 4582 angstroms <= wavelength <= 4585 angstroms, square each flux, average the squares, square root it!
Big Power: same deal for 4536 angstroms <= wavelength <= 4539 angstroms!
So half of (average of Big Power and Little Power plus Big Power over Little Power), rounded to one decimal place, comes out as 14.7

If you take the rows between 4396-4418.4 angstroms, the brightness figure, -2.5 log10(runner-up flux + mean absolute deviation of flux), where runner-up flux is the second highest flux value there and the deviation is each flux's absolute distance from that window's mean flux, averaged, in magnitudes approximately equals -3.77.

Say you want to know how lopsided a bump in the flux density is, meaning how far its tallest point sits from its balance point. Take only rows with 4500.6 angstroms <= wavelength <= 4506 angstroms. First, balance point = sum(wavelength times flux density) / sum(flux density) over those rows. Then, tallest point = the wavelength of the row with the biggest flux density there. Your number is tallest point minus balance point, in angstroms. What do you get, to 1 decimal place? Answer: -2.1 angstroms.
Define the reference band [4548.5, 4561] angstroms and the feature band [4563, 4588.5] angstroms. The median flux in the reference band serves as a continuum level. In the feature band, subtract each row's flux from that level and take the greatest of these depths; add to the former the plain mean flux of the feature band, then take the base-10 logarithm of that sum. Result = 1.64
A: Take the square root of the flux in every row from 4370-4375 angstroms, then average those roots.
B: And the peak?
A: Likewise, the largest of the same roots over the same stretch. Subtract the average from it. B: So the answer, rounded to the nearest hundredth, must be 0.71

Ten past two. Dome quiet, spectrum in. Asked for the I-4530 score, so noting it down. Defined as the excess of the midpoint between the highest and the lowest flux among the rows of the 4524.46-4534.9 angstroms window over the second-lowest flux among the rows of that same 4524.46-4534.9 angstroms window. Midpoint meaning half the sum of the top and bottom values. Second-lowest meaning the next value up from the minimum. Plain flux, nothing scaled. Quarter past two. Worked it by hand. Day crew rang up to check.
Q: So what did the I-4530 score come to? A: -3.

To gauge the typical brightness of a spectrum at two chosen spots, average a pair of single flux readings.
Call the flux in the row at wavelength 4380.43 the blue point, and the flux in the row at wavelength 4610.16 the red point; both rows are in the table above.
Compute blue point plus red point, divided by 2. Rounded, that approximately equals 29.1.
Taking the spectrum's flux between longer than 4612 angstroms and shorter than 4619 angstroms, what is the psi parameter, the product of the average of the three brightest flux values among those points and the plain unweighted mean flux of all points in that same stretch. 825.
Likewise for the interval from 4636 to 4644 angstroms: 860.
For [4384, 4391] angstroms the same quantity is 885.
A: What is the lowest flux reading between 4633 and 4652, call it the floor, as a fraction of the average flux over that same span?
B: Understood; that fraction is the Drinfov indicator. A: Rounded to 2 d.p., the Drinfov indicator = 0.80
